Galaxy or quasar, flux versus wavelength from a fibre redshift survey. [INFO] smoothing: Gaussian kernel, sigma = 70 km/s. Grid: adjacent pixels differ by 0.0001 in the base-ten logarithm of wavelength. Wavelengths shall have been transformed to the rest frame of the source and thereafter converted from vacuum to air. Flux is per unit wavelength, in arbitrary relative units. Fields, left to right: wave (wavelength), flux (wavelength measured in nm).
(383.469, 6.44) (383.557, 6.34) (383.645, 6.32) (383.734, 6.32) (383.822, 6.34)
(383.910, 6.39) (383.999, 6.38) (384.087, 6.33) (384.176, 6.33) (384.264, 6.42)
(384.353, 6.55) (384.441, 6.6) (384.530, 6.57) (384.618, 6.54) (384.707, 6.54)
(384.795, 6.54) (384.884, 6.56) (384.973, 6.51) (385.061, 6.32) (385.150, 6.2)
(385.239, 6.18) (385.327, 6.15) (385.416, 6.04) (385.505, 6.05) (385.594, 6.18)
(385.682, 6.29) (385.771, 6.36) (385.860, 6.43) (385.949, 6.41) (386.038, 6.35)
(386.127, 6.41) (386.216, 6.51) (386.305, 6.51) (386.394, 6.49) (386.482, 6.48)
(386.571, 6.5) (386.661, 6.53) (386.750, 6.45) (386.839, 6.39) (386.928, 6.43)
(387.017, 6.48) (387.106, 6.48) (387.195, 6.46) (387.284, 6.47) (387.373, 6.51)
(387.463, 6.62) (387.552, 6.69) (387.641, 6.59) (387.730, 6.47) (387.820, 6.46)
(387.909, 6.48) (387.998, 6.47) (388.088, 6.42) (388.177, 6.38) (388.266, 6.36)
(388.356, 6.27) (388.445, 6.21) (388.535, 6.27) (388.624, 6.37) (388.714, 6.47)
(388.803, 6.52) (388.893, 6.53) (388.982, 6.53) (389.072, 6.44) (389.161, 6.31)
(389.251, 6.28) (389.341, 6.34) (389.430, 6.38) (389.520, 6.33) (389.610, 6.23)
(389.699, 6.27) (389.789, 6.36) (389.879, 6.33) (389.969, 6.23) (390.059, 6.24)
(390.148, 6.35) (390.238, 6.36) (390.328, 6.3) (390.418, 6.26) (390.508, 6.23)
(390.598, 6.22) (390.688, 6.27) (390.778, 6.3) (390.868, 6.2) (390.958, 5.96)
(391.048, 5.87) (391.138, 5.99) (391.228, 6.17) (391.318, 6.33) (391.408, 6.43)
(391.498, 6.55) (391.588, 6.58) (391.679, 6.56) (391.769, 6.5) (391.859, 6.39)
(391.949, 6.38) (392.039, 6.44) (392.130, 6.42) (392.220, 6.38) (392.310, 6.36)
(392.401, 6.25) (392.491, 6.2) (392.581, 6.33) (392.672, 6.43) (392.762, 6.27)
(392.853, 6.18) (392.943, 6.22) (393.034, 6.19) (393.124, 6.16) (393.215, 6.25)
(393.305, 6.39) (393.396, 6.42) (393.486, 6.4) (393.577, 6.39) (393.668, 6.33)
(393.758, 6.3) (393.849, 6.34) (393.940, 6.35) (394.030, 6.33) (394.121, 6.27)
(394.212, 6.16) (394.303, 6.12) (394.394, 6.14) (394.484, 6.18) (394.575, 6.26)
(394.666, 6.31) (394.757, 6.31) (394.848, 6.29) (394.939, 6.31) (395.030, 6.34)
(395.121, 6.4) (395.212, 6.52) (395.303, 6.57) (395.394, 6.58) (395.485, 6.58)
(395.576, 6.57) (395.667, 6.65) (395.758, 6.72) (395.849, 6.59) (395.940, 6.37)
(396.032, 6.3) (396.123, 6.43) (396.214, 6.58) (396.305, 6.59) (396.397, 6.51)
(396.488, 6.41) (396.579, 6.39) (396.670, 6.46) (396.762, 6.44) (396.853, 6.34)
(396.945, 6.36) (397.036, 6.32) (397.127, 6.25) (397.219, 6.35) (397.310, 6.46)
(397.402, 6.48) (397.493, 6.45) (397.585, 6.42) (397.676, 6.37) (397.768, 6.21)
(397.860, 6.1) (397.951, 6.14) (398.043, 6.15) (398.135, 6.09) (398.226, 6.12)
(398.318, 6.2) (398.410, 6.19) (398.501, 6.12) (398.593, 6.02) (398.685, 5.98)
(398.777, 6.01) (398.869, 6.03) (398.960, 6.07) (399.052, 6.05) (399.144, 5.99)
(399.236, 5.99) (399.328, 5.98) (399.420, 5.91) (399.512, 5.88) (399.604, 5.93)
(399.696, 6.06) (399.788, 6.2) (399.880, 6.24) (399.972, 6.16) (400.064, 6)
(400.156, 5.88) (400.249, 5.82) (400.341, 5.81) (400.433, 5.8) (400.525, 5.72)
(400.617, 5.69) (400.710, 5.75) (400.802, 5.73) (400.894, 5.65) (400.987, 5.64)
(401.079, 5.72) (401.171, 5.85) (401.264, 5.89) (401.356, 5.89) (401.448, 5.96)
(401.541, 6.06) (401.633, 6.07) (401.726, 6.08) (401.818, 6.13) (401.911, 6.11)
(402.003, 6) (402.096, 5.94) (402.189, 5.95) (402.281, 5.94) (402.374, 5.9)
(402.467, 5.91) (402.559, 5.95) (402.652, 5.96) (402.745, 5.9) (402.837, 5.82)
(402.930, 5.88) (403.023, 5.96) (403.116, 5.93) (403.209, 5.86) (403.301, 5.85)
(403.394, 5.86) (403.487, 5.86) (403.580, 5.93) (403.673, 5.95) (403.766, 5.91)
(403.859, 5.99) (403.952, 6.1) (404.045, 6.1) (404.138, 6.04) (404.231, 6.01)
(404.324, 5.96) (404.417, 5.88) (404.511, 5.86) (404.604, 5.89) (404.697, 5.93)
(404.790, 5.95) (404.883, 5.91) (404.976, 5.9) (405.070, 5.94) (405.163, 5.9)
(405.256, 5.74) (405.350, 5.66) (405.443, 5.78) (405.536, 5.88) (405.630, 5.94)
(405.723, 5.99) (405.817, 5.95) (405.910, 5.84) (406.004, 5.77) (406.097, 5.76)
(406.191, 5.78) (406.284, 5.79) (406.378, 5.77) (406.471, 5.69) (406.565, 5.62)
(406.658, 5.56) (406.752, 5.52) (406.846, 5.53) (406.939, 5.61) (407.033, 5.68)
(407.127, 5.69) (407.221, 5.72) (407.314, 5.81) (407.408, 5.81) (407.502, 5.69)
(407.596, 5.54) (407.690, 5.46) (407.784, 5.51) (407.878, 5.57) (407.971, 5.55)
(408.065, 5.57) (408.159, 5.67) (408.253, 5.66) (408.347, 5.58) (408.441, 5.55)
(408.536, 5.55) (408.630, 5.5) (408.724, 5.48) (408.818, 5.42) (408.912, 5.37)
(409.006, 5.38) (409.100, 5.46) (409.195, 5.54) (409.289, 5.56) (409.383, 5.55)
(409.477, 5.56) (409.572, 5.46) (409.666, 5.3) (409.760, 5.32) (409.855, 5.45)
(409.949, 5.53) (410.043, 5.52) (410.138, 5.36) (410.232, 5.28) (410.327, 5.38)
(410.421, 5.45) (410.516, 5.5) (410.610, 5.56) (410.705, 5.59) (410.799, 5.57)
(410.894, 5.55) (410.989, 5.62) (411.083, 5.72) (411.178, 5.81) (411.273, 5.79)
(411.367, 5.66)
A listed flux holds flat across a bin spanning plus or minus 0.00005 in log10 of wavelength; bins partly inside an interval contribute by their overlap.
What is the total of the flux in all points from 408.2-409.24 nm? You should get 60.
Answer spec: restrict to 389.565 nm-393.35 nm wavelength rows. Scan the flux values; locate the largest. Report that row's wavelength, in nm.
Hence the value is 391.588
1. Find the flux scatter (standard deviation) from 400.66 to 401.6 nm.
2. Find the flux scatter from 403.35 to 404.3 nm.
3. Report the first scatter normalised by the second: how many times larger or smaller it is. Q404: 1.6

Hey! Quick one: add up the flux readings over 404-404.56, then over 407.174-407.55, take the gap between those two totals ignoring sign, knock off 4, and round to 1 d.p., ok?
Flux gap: 8.8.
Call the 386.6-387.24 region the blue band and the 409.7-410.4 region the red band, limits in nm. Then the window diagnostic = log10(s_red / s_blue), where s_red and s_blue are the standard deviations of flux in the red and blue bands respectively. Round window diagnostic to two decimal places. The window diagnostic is 0.34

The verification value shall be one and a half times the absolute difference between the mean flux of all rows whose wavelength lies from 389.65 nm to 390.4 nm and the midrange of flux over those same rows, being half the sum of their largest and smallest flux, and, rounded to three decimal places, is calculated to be 0.015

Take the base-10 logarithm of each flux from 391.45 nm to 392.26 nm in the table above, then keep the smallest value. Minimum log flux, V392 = 0.805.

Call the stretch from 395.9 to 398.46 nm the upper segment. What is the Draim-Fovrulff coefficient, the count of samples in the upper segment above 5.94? 28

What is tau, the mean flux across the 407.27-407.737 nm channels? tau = 5.7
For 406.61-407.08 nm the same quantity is 5.6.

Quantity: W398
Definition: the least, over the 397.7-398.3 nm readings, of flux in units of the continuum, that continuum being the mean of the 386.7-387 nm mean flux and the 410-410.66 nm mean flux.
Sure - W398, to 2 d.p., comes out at 1.03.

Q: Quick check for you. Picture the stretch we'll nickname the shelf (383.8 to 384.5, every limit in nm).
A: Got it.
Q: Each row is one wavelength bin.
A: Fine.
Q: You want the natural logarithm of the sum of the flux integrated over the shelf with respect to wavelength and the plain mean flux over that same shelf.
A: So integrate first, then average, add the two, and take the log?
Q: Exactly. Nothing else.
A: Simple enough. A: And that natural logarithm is 2.39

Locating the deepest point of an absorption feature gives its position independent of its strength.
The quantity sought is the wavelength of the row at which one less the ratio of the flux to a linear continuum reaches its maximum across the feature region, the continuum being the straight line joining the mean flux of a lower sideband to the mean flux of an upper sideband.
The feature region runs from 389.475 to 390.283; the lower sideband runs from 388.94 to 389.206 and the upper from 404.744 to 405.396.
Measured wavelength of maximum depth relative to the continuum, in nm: 389.610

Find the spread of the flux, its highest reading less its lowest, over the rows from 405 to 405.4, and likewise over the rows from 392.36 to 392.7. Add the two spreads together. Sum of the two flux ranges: 0.51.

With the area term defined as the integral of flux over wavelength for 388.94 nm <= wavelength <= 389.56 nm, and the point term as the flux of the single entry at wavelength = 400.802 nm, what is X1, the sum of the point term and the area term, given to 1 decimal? 9.7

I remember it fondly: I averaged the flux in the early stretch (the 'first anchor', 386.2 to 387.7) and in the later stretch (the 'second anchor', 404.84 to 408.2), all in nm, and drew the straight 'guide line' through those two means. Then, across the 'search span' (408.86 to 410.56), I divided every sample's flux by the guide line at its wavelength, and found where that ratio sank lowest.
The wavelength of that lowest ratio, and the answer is 409.666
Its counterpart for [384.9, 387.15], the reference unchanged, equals 385.416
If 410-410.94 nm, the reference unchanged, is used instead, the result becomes 410.232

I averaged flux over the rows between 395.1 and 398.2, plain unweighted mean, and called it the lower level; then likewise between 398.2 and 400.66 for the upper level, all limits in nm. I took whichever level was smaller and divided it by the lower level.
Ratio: 0.934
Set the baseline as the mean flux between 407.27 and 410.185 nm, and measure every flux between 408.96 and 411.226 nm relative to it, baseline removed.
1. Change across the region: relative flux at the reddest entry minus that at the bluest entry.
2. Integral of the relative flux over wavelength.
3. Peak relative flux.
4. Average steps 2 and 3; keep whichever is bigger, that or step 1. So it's 0.43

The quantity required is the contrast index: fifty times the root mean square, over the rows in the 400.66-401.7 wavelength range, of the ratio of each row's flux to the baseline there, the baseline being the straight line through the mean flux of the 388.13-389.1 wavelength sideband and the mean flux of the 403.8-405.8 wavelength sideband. 48.4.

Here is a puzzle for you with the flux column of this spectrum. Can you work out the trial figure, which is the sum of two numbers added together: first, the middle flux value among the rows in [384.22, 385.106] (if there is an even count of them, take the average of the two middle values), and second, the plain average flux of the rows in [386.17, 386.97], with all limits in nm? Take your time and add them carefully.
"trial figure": 13.0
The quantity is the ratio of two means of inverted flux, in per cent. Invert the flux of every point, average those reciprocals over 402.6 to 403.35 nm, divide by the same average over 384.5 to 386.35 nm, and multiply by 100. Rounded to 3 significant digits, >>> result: 108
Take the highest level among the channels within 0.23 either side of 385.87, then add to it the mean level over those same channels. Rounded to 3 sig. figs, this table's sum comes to 12.8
